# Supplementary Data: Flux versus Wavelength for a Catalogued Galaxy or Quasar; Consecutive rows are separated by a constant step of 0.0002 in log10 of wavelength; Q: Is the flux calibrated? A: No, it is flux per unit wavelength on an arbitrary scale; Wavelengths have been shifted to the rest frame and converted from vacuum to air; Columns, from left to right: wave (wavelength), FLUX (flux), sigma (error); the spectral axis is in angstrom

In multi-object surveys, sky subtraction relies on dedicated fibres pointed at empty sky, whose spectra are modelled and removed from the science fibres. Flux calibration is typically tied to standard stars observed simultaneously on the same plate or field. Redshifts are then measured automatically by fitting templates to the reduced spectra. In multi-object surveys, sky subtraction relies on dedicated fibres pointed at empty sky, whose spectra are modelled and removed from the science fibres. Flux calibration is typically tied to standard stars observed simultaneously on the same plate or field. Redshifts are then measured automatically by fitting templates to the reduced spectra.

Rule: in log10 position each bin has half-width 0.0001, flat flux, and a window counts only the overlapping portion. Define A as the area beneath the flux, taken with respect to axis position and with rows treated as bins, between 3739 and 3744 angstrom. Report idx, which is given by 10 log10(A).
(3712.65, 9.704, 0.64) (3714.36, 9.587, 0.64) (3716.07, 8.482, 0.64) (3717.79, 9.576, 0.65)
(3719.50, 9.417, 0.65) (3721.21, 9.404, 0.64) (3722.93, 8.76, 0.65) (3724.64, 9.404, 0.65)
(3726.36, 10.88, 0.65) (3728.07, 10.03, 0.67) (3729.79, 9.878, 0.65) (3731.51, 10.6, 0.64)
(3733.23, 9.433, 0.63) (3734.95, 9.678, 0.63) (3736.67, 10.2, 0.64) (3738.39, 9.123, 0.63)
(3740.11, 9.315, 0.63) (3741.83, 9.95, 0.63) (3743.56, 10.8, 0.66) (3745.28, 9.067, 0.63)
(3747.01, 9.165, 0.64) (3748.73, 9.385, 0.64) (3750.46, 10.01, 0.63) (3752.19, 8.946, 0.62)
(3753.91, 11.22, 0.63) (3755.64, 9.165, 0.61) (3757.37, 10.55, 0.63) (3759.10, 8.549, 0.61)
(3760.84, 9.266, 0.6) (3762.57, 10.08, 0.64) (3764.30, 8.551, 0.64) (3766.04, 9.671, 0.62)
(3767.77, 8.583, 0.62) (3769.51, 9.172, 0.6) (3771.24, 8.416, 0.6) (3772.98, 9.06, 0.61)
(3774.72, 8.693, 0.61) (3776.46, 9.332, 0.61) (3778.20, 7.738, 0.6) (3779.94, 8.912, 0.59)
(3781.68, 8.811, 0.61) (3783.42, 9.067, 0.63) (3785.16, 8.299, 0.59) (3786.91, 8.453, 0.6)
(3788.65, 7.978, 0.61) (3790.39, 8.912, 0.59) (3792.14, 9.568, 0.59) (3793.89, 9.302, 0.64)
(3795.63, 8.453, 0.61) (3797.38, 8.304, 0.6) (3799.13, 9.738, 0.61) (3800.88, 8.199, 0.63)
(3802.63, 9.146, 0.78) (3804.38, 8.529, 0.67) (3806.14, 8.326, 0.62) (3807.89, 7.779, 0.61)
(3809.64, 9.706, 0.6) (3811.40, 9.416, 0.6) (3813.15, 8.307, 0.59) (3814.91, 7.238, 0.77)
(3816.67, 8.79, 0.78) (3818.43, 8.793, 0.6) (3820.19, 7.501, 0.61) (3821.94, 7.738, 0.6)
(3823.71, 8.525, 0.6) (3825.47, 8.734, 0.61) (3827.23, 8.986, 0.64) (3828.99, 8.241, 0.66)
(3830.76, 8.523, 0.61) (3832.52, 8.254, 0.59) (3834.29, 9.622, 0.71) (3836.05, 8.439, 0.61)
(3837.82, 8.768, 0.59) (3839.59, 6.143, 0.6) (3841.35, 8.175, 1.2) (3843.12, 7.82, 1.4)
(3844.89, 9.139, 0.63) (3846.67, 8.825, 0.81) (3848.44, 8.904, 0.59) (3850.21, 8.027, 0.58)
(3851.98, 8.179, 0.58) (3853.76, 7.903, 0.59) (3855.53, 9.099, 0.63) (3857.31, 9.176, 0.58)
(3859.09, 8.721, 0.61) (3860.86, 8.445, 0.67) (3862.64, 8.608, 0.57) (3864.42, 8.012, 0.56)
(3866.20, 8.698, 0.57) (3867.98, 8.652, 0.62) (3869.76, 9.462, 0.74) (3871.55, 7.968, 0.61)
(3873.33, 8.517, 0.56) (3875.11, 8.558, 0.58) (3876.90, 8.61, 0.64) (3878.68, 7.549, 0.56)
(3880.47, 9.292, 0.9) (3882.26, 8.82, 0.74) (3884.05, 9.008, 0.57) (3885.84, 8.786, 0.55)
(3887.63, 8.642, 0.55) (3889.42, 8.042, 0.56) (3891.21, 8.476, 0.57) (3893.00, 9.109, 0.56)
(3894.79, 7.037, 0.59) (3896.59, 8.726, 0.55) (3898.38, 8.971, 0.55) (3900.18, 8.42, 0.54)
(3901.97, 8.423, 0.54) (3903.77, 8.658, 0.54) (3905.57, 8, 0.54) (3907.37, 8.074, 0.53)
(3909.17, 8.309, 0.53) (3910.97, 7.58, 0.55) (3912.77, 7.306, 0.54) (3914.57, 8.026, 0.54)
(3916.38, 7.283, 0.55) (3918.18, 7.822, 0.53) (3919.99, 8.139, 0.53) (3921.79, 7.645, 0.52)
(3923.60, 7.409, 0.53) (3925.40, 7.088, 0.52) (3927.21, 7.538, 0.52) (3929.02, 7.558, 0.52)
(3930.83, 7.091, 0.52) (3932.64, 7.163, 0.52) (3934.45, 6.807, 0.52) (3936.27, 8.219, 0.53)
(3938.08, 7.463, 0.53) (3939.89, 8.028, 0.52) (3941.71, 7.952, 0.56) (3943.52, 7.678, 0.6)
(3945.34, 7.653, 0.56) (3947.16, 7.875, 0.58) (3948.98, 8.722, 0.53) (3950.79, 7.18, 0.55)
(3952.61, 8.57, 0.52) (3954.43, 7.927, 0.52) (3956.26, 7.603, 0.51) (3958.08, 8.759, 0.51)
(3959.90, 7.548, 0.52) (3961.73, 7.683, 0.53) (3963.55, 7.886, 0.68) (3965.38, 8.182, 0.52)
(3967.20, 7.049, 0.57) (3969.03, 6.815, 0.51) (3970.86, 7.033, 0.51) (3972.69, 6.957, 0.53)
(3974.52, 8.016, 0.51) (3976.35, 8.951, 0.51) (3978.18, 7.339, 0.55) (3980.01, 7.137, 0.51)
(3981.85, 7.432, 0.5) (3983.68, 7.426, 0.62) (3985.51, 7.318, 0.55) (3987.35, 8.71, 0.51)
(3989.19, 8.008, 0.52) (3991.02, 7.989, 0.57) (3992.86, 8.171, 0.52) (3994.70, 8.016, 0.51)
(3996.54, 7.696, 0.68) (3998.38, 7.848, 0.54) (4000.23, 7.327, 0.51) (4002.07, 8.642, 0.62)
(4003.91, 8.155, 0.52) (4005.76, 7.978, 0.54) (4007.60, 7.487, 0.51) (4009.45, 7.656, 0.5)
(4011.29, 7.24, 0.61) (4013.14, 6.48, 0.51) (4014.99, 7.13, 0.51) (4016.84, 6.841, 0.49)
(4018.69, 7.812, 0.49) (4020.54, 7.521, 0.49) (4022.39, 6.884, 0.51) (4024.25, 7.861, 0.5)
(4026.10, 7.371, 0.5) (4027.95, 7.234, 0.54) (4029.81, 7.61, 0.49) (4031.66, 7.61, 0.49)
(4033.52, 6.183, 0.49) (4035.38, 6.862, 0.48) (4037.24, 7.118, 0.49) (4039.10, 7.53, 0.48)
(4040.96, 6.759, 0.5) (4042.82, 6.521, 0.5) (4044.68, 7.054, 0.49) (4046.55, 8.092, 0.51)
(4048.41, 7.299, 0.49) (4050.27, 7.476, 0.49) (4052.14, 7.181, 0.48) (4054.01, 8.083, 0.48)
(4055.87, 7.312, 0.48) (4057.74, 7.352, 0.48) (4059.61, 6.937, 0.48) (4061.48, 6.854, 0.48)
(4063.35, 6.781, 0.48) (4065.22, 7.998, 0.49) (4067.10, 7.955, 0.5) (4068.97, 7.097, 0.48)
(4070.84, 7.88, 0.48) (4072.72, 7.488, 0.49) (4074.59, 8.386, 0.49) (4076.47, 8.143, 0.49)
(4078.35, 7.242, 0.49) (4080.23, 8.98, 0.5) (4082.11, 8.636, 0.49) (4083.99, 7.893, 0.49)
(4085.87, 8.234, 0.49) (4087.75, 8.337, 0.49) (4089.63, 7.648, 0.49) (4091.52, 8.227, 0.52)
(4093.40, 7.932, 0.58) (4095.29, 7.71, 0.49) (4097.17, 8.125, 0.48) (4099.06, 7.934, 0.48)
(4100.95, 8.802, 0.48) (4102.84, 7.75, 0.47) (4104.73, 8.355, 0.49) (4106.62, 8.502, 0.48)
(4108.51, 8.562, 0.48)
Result 16.9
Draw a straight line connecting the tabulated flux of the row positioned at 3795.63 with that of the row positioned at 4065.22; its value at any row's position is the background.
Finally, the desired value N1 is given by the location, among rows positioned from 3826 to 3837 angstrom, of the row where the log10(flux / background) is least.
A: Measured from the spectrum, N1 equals 3828.99 angstrom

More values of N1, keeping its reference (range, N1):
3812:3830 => 3814.91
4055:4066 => 4063.35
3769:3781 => 3778.20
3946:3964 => 3950.79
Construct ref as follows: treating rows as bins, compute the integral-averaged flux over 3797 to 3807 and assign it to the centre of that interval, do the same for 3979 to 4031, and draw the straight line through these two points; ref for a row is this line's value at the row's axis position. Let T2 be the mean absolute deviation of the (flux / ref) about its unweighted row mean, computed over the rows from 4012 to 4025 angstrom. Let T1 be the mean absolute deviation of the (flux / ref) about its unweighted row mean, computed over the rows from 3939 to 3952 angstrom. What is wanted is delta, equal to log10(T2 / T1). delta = 0.19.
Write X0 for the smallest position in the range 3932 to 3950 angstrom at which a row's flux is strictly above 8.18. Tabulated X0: 3936.27 angstrom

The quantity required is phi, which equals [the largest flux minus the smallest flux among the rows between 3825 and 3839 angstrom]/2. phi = 0.69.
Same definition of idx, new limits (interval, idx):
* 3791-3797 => 17.3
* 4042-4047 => 15.5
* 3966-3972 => 16.2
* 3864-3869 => 16.3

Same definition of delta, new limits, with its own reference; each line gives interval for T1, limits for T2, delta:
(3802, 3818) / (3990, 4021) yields -0.14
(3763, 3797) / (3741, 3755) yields 0.20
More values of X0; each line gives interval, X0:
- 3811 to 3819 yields 3811.40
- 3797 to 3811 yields 3797.38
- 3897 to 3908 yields 3898.38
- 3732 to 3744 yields 3733.23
